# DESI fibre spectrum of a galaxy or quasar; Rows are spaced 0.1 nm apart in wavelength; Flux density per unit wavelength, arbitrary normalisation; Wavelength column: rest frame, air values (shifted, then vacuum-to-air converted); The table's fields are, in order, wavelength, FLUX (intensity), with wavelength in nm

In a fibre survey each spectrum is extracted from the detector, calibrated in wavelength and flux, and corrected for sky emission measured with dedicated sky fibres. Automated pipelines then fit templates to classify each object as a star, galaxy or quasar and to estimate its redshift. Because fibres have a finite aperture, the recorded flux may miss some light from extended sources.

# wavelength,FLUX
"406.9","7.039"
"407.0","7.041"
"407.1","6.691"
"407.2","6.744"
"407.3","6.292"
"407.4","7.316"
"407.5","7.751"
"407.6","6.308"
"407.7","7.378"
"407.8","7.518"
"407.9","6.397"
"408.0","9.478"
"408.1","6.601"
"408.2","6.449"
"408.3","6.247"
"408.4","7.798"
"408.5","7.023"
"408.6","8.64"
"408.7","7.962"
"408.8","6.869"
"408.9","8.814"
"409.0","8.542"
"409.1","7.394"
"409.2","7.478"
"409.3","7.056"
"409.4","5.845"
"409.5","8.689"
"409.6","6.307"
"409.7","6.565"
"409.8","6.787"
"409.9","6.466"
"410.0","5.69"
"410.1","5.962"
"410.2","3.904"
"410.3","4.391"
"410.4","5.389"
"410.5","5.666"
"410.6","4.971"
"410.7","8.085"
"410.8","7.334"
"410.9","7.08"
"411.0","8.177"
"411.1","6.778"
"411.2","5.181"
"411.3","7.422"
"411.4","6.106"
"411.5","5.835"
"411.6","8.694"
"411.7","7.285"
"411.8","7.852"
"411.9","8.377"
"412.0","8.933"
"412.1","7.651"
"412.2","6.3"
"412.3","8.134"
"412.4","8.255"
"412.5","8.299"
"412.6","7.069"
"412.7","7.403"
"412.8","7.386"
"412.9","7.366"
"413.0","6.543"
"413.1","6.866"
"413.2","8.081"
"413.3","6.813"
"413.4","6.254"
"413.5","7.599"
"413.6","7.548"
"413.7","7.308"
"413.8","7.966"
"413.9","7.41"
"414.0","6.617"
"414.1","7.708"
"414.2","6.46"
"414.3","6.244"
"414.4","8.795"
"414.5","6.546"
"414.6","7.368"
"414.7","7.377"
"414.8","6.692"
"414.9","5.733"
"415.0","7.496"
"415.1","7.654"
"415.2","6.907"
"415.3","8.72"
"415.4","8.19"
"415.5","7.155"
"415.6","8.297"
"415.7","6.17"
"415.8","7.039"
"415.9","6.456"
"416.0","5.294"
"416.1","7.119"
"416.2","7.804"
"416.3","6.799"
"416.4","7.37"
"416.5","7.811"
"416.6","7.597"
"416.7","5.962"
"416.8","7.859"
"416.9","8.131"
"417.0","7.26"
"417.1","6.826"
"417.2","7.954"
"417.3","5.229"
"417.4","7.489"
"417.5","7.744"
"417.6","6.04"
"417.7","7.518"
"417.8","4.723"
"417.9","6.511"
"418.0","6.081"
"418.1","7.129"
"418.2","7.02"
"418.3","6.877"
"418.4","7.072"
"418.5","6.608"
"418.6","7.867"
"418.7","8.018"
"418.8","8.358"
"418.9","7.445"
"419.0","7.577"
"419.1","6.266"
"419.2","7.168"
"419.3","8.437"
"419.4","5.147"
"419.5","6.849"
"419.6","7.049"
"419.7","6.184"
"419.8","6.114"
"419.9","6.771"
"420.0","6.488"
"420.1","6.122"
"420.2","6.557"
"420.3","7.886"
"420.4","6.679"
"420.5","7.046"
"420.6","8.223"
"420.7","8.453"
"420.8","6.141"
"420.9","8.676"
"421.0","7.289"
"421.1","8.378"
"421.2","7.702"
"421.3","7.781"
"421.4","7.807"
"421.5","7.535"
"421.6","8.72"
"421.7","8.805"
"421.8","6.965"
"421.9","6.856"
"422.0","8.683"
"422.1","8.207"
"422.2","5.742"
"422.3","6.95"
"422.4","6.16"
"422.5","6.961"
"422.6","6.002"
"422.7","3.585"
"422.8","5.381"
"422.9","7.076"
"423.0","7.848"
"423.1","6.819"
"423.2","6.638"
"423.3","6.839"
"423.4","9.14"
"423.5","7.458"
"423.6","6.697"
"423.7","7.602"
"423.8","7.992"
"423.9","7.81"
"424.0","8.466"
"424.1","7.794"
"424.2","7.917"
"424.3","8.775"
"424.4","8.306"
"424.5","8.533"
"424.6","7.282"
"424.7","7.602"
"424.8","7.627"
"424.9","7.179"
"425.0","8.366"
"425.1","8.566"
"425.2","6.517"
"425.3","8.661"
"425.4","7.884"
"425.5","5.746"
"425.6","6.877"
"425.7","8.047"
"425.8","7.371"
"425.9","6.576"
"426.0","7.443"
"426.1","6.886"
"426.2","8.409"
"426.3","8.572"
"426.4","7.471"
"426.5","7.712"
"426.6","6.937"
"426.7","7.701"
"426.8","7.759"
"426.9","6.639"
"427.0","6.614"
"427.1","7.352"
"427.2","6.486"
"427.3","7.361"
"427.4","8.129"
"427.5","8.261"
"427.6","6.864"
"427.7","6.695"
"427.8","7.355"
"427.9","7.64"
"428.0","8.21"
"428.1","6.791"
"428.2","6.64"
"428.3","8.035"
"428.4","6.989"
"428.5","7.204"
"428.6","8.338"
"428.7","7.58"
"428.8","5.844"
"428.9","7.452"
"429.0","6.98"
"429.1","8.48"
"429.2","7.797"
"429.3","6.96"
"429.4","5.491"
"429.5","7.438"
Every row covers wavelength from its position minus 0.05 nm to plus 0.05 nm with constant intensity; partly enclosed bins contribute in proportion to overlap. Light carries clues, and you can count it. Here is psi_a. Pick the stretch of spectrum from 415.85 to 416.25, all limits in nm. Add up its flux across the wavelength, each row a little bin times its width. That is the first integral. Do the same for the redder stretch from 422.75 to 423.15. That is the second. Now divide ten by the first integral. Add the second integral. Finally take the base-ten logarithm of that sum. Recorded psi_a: 0.810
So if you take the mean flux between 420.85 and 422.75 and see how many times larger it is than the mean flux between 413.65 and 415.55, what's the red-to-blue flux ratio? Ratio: 1.00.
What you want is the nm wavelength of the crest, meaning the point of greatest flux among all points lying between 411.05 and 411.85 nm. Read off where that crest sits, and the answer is 411.6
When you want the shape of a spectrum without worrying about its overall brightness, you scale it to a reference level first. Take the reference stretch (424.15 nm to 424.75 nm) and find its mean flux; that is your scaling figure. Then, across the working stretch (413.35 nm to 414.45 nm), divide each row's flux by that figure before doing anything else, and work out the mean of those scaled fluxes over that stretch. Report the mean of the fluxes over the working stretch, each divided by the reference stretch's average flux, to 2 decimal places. 0.90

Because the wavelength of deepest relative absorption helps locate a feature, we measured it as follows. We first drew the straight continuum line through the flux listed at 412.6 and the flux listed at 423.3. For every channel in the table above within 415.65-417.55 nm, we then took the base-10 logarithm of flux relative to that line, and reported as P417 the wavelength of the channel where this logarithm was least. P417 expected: 417.3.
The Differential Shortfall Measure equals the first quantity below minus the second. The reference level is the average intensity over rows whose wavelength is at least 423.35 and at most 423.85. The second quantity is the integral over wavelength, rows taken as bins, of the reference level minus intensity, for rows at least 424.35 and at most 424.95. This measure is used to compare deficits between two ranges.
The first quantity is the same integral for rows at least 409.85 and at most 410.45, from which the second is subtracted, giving 1.5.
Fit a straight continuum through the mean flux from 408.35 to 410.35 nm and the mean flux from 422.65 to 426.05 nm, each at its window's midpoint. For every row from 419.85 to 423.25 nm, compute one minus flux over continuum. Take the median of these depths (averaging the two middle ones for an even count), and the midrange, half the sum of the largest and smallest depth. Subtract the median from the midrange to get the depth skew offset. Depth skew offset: 0.11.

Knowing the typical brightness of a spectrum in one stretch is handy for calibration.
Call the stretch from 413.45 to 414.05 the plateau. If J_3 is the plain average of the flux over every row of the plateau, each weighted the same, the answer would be 7.41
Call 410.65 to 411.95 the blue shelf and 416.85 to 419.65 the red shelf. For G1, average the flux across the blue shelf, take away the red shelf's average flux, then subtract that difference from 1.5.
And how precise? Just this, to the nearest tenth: 1.3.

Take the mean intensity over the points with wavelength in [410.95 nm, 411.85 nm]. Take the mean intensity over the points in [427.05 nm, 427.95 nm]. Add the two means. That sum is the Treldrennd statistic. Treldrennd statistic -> 14.4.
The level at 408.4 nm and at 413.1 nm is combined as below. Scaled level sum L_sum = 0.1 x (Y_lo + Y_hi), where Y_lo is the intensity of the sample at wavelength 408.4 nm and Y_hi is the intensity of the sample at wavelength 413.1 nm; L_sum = 1.47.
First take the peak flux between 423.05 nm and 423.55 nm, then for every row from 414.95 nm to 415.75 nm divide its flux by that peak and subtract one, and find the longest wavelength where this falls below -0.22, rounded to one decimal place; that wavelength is 415.7 nm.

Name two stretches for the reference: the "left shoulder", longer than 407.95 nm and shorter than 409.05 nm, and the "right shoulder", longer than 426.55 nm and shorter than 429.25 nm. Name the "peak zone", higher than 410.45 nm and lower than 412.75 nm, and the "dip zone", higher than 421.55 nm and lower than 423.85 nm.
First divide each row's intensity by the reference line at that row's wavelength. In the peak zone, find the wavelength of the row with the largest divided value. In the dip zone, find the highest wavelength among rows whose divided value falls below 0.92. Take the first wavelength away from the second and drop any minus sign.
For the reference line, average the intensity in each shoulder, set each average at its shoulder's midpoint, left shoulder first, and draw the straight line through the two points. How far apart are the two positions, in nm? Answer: 11.60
